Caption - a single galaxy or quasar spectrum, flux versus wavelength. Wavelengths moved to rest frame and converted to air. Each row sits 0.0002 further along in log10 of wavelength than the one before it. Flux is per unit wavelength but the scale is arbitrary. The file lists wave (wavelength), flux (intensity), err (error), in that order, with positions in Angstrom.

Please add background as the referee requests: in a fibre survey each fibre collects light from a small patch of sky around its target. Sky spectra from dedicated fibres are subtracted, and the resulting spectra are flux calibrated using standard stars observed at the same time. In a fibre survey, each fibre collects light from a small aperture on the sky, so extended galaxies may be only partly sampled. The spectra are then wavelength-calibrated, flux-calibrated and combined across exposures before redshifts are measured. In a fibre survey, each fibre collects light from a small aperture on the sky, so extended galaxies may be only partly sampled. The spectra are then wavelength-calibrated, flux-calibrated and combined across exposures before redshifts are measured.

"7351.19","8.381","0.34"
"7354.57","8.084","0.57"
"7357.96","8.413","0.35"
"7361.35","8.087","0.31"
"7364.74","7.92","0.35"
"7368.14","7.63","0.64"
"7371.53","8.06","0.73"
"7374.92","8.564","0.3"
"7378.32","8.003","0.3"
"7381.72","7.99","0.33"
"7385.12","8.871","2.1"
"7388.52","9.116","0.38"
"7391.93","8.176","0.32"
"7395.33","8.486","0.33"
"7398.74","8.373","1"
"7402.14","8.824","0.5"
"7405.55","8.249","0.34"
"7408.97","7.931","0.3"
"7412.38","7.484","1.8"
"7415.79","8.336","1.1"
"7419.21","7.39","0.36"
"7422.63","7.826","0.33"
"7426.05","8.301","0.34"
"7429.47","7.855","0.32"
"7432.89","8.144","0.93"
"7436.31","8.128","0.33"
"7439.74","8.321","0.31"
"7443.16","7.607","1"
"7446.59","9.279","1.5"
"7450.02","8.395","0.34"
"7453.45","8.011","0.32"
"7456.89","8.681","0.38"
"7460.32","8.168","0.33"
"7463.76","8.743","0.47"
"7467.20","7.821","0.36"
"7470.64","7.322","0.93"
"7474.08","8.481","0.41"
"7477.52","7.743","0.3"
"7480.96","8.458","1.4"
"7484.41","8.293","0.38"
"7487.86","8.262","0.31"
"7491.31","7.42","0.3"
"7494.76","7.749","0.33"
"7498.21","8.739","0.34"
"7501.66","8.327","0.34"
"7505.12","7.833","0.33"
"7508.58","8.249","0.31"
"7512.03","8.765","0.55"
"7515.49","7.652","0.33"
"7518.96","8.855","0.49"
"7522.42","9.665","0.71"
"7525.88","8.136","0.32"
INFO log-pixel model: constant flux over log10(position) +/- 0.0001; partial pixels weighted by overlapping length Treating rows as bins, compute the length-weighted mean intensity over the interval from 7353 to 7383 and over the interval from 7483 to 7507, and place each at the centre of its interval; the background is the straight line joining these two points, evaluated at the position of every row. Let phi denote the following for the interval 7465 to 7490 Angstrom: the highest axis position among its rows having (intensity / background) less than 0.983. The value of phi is 7477.52 Angstrom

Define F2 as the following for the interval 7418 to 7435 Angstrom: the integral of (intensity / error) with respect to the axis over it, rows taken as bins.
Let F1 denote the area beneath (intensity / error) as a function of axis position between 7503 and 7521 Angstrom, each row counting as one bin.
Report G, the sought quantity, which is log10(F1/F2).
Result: 0.04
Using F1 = 386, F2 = 348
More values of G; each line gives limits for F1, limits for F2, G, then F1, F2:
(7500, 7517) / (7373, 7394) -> -0.08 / 387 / 465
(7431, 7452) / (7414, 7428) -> 0.12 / 349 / 267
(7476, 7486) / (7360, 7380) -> -0.38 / 177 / 421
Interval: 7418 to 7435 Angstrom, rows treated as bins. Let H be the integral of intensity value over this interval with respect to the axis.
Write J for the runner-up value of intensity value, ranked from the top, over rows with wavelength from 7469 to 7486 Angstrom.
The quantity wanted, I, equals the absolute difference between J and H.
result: 126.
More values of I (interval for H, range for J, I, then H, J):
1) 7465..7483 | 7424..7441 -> 136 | 144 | 8.301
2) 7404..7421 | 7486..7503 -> 125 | 134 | 8.327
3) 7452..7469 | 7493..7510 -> 132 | 141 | 8.327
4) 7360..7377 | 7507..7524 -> 128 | 137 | 8.855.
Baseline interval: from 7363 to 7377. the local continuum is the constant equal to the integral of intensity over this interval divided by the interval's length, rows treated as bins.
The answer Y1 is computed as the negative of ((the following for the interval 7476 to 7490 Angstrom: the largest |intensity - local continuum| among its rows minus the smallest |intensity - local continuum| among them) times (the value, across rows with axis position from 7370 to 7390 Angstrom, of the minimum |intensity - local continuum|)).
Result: -0.003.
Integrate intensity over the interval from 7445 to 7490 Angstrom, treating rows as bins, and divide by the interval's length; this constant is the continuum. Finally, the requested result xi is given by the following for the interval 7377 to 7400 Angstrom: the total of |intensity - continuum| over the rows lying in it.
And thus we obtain 2.4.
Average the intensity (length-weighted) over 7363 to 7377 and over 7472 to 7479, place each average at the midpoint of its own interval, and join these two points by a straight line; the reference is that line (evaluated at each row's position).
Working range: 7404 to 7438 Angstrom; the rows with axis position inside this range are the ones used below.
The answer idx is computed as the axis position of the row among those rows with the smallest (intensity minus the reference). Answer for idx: 7419.21 Angstrom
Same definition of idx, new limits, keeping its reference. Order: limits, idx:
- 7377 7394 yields 7381.72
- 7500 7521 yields 7515.49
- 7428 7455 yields 7443.16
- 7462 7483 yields 7470.64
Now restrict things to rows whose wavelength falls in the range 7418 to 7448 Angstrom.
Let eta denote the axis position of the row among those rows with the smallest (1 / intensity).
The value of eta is 7446.59 Angstrom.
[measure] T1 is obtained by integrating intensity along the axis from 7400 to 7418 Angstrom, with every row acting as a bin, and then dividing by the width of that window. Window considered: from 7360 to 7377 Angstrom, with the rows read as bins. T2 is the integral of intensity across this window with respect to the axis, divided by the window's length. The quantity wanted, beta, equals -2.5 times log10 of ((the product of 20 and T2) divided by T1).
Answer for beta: -3.24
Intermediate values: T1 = 8.15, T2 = 8.1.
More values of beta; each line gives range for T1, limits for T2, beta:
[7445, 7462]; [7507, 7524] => -3.27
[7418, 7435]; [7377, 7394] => -3.32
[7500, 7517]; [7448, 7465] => -3.28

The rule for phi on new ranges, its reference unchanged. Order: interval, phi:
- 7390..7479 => 7477.52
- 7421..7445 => 7443.16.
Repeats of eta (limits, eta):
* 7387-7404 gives 7388.52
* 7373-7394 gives 7388.52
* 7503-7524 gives 7522.42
